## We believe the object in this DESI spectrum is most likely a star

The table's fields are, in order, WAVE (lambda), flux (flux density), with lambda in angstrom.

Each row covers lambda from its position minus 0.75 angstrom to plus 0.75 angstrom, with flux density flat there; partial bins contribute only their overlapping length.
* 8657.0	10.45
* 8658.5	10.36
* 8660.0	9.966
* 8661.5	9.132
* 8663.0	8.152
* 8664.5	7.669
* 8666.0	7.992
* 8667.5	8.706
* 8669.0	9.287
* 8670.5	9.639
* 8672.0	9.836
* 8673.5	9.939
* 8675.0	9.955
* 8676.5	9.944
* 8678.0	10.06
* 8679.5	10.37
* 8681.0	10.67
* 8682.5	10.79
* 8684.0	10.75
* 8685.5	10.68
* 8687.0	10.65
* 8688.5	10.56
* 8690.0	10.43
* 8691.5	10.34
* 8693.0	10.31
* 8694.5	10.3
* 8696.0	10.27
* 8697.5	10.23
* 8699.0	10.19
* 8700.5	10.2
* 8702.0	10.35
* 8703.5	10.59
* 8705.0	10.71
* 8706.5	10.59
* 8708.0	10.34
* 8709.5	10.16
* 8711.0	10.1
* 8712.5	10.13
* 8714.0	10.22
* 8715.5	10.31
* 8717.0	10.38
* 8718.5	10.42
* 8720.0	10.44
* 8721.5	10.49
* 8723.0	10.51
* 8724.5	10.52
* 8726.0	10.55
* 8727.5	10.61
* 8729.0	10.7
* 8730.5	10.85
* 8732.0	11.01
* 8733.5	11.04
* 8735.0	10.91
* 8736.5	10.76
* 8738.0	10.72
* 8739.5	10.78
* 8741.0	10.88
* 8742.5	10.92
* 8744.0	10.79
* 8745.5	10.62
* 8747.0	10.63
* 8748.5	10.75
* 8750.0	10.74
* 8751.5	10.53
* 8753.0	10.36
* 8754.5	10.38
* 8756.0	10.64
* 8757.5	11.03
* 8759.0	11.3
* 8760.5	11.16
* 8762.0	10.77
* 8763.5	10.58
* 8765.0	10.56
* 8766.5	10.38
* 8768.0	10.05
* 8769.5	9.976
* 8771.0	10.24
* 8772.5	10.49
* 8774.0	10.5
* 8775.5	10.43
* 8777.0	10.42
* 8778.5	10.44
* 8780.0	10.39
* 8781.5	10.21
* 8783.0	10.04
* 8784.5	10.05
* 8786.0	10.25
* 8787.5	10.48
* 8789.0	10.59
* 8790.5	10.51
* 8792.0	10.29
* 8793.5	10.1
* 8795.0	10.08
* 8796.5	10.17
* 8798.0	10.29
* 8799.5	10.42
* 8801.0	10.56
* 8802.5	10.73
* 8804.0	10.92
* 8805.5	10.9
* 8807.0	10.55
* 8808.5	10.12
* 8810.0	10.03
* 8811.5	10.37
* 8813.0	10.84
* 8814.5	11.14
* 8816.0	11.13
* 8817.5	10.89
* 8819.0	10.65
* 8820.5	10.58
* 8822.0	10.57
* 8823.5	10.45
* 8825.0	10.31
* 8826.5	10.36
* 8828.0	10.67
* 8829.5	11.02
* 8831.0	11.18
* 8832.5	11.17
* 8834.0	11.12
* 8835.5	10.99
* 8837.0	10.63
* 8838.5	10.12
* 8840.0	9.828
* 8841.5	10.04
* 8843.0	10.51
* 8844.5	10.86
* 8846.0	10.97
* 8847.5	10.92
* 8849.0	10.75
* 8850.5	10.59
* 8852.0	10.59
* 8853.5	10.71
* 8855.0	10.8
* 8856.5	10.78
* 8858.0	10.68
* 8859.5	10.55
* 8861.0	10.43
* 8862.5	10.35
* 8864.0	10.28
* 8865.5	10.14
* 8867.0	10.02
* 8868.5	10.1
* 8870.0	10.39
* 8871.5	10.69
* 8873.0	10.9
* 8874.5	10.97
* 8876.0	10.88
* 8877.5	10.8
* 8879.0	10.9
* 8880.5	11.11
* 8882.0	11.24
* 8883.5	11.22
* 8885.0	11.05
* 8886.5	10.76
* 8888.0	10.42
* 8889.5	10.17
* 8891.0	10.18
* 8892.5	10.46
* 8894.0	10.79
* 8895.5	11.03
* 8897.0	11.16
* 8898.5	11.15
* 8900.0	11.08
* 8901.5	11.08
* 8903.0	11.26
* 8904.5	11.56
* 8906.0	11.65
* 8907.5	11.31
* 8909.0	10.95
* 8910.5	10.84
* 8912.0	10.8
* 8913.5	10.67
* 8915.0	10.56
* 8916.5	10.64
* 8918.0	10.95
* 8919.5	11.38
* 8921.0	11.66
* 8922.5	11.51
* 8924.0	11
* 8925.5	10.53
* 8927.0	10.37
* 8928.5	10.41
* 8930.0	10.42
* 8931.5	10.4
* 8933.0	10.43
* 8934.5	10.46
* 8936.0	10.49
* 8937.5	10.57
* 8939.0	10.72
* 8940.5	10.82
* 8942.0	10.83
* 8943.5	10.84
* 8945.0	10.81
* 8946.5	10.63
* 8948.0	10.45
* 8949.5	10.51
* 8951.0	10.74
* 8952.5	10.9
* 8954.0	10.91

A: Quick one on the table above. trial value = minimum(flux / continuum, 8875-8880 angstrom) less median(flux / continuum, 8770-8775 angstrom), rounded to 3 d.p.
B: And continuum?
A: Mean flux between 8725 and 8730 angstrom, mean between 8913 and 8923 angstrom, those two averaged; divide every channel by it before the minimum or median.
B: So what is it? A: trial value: 0.029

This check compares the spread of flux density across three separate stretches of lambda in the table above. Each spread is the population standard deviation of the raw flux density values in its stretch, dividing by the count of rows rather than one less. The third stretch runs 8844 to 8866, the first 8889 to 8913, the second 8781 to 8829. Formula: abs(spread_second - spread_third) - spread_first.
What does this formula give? -0.34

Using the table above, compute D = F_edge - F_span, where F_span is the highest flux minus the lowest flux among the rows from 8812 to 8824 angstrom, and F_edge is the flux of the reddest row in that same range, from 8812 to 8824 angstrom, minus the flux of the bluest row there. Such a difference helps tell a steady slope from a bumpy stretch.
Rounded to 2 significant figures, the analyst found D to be -1.1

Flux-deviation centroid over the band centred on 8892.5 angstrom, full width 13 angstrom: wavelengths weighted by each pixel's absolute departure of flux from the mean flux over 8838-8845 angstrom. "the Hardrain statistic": 8894.5 angstrom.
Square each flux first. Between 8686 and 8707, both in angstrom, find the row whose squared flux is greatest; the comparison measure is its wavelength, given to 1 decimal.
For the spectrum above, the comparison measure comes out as 8705.0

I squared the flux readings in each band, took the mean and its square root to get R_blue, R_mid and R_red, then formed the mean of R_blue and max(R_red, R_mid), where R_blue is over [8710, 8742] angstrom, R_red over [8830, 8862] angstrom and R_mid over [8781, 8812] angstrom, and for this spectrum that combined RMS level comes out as 10.64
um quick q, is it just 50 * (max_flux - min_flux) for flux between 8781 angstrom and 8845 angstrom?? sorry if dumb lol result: 68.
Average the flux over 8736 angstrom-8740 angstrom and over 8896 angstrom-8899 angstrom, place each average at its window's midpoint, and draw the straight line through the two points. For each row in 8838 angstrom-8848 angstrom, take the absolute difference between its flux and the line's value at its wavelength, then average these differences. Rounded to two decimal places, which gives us 0.55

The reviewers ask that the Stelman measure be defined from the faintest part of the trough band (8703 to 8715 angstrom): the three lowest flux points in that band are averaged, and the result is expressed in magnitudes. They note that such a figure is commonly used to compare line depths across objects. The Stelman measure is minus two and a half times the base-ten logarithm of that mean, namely -2.51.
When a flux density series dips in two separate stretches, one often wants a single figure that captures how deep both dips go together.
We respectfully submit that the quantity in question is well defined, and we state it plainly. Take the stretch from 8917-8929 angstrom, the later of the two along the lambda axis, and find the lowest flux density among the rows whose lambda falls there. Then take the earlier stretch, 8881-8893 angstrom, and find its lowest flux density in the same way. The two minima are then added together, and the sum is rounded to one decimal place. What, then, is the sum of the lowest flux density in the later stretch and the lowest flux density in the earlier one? 20.5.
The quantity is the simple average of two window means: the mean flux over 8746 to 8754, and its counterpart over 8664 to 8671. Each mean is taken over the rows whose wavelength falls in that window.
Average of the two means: 9.6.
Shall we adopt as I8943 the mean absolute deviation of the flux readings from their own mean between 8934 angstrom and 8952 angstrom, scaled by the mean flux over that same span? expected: 0.0129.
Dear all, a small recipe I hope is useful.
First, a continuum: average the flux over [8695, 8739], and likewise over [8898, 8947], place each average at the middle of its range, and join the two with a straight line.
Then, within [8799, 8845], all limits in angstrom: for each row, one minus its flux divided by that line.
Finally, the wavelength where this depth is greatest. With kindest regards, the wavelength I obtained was 8840.0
